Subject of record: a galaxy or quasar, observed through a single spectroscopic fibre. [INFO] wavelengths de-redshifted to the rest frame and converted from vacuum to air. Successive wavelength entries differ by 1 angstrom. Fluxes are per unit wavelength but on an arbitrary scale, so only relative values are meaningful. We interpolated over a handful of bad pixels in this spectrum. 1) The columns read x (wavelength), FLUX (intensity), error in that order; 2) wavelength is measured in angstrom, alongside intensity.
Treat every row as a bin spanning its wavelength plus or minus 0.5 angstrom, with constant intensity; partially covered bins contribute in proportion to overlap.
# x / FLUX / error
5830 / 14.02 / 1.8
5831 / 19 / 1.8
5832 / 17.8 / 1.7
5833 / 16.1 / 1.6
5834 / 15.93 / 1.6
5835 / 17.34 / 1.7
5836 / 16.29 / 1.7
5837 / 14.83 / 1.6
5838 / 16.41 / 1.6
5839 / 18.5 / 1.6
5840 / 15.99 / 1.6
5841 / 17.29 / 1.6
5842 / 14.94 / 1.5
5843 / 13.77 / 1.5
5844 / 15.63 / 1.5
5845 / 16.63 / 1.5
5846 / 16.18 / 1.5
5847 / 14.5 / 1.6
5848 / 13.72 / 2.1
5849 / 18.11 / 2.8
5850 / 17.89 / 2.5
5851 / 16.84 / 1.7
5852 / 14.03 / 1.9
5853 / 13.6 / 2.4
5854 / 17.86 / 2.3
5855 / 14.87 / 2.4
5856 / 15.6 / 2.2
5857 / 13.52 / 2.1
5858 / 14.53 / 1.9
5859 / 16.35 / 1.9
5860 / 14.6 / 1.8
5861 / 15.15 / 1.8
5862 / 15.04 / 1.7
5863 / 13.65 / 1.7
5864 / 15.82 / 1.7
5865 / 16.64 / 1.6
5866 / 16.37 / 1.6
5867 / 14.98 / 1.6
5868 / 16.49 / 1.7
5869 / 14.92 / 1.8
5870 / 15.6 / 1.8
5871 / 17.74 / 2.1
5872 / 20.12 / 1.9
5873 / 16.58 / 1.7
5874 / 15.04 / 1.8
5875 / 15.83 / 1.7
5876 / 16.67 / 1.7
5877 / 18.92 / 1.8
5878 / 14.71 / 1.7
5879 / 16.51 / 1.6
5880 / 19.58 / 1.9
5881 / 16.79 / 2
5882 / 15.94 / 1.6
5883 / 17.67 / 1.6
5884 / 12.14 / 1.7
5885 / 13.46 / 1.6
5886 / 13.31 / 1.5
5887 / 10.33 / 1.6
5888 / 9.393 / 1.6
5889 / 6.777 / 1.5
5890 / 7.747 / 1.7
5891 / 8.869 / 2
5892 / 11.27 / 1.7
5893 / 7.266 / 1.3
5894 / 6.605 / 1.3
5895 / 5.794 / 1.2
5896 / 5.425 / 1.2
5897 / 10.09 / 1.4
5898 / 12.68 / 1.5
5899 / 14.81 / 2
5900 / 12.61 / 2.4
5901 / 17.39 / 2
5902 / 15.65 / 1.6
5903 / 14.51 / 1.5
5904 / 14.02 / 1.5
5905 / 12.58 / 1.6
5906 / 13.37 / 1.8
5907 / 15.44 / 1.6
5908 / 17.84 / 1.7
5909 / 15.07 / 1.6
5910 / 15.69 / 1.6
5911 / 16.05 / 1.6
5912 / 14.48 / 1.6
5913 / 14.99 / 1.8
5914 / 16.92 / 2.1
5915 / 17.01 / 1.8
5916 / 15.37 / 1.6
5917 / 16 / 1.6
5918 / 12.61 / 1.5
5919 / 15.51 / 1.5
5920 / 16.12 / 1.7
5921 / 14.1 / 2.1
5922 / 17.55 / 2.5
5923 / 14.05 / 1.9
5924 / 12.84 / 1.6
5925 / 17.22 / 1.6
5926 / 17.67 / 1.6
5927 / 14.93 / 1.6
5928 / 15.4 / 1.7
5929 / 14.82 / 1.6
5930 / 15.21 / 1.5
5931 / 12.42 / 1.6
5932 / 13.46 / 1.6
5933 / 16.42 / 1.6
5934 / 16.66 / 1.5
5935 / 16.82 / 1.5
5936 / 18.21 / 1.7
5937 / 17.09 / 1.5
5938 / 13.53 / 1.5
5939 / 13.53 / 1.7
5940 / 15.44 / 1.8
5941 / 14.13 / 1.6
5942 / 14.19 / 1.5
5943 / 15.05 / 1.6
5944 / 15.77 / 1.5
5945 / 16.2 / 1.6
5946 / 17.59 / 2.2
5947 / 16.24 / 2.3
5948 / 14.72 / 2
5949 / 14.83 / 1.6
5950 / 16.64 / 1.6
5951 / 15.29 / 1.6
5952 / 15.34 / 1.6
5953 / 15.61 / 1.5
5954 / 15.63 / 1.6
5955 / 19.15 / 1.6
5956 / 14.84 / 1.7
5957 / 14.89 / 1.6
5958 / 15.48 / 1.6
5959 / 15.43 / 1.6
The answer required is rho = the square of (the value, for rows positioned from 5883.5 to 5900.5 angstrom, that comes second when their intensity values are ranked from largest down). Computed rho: 181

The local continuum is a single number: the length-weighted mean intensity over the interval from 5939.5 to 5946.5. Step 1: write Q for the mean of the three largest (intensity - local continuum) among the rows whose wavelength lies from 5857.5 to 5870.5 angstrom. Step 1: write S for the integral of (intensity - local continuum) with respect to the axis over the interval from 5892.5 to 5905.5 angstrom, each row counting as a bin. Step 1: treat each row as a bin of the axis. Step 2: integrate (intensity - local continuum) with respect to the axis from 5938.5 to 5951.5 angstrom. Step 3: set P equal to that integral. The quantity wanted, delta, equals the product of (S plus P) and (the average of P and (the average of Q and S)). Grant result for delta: 723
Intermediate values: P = -1.6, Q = 1.0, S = -52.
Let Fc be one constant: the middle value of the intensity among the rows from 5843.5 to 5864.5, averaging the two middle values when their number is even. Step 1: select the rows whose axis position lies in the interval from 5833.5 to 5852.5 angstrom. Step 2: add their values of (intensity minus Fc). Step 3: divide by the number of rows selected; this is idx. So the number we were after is 0.9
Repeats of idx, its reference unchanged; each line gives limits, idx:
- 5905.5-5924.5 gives 0.2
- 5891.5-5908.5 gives -3.0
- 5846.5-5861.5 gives 0.3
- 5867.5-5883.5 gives 1.7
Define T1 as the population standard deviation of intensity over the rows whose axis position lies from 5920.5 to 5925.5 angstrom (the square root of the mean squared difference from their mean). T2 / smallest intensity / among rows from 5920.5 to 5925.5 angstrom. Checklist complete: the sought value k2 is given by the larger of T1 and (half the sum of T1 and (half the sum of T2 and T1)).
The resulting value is 4.6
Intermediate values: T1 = 1.9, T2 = 12.84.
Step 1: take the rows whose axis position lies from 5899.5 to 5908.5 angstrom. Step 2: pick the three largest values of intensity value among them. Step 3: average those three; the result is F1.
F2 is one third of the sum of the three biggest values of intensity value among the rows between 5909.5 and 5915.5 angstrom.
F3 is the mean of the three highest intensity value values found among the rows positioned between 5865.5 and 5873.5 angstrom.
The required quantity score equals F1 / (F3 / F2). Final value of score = 15.6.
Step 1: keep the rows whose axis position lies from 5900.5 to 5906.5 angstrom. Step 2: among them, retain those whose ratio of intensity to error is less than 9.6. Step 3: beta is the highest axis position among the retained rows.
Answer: 5906 angstrom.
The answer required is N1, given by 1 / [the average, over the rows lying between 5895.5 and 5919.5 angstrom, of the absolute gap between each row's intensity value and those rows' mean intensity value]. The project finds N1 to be 0.55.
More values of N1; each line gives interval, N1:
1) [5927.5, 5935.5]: 0.84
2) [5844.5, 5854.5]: 0.63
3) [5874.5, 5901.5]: 0.28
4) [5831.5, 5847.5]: 1.08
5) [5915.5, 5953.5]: 0.87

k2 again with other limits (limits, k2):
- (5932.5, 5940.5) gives 4.6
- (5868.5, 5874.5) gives 5.1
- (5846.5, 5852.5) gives 4.8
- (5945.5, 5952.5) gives 4.4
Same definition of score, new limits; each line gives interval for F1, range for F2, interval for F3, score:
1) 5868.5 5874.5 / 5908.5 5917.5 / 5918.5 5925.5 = 17.8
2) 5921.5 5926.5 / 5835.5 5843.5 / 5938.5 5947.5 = 18.2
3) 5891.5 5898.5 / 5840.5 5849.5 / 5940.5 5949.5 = 11.8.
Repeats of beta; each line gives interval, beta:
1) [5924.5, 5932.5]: 5932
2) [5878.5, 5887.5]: 5887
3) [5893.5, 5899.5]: 5899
